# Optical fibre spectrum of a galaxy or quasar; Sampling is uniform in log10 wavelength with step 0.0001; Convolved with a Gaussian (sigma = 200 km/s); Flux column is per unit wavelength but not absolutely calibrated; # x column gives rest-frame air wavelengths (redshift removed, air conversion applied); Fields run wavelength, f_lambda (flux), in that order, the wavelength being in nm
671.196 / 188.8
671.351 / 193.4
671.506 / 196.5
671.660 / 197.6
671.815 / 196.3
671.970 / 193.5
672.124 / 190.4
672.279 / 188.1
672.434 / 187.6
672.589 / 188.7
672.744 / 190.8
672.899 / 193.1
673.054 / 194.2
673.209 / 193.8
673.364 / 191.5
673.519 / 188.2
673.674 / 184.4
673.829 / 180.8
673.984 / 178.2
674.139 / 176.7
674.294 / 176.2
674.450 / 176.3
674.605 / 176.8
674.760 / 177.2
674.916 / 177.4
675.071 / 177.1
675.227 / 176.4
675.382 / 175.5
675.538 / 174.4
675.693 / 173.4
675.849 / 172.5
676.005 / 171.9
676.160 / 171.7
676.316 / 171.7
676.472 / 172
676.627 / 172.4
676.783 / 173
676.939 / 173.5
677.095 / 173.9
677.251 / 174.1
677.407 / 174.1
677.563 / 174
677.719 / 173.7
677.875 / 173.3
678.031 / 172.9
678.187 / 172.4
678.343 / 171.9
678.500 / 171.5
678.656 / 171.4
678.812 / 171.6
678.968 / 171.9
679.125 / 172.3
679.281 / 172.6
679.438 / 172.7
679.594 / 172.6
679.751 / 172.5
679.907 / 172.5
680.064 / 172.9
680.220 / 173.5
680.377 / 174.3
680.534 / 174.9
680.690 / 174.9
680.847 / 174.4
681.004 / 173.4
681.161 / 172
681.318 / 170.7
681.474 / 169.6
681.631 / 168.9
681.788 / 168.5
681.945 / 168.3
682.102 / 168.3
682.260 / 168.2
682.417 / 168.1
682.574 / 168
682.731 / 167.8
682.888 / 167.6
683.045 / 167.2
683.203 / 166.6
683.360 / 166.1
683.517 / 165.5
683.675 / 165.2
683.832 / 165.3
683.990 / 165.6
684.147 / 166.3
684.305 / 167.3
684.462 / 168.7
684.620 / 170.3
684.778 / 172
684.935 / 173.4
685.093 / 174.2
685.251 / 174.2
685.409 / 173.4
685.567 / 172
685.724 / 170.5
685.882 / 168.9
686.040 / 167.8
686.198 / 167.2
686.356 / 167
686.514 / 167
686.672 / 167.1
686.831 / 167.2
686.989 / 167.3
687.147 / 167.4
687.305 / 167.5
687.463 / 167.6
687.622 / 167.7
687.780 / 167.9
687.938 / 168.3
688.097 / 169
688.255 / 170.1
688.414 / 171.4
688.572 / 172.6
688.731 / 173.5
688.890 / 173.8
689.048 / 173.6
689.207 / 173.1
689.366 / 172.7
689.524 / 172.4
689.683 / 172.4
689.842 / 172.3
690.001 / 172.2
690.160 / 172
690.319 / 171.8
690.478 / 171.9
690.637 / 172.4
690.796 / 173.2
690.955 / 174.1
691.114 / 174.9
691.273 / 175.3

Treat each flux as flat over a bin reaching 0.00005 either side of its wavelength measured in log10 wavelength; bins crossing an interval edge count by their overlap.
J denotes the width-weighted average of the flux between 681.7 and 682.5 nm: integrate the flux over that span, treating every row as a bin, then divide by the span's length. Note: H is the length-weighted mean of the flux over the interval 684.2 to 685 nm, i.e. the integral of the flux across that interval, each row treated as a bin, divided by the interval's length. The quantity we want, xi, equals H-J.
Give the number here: 2.0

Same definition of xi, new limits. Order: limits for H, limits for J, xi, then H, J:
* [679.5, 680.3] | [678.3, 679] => 1.2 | 173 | 172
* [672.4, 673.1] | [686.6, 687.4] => 23.5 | 191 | 167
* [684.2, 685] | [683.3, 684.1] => 4.6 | 170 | 166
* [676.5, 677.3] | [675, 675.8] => -1.8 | 173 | 175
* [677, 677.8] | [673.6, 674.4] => -5.2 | 174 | 179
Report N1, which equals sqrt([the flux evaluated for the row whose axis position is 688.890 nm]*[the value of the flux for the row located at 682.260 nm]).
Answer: 171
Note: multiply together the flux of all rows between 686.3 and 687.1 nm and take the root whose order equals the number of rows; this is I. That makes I 167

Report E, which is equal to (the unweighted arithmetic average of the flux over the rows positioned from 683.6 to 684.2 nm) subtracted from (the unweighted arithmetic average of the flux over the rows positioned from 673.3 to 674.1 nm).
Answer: 19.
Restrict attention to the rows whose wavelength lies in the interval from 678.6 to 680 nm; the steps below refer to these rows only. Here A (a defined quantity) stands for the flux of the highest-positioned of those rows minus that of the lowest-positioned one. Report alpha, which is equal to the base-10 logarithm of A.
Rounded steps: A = 1.1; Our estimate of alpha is 0.04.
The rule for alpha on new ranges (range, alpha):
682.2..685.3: 0.78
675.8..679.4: -1.00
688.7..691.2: 0.15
